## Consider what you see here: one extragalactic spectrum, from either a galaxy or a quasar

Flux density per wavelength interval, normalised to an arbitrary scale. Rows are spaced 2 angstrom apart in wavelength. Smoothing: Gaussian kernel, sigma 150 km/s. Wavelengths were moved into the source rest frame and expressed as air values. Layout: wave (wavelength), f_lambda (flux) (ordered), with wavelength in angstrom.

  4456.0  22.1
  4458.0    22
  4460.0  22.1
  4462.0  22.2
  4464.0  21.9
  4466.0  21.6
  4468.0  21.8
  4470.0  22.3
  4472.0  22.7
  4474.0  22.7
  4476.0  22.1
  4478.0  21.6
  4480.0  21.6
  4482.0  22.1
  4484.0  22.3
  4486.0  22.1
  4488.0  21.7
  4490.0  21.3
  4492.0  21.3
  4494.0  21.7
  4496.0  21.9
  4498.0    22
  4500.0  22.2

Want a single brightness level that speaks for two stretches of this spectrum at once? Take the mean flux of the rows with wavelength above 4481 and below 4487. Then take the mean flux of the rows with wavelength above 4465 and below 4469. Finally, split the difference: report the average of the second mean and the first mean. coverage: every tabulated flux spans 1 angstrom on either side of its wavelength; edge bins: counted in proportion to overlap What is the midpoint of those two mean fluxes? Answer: 21.9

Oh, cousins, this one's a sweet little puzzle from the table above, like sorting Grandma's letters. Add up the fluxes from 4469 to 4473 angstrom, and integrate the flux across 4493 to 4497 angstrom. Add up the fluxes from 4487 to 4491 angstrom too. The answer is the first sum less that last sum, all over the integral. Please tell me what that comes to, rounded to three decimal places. 0.023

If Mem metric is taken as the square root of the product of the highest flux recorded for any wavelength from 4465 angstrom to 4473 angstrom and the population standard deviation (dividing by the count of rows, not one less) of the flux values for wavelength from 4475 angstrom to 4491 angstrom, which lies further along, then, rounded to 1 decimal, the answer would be 2.7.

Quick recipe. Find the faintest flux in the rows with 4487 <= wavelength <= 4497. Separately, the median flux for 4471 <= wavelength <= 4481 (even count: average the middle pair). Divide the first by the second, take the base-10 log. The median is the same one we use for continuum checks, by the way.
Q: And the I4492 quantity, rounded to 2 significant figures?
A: -0.016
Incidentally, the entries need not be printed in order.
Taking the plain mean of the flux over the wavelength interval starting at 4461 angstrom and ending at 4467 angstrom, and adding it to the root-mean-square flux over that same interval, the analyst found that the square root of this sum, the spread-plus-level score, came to 6.62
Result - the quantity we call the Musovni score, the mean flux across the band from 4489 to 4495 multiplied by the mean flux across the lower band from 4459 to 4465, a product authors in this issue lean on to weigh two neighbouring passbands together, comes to 473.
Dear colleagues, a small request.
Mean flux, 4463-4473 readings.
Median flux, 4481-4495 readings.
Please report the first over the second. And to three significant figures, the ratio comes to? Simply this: 1.02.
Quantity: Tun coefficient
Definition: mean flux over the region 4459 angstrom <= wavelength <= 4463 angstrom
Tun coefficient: 22.15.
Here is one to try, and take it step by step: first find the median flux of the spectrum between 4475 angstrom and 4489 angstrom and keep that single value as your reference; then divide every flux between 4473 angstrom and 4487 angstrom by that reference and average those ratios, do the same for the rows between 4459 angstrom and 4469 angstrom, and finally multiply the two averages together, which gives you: 0.991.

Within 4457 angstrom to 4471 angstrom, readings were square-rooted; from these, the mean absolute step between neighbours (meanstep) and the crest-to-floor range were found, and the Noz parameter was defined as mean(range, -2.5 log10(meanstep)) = 2.0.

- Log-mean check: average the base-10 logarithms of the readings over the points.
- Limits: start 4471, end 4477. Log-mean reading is 1.352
